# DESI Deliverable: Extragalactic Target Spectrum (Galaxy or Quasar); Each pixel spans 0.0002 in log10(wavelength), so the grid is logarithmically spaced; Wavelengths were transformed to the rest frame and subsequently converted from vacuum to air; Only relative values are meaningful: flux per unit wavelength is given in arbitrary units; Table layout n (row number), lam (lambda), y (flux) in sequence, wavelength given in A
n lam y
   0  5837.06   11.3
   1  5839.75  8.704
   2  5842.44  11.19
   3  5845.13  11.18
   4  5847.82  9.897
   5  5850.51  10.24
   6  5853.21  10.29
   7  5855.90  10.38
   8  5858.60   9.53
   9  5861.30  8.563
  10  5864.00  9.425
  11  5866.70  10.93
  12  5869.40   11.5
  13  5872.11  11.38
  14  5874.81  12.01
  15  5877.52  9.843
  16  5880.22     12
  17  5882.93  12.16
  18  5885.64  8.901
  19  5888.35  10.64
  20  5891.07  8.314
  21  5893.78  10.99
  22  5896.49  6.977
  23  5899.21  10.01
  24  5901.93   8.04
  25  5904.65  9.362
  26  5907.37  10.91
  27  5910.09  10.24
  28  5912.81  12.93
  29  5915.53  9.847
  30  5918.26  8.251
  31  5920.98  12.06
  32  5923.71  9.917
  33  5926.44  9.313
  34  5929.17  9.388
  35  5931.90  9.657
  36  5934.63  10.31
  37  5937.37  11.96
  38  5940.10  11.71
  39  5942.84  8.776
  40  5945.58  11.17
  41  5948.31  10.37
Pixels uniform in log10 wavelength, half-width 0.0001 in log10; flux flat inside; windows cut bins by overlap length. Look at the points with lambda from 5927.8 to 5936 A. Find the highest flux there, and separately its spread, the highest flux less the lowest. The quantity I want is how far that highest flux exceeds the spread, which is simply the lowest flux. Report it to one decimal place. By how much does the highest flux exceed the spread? 9.4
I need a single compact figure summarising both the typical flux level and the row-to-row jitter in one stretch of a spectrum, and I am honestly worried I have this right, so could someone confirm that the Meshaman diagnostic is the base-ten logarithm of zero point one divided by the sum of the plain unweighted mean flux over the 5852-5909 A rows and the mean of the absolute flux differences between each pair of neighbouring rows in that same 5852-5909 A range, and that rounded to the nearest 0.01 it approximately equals -2.07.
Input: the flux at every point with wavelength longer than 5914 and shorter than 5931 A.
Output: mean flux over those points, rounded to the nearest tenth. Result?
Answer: 9.8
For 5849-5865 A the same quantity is 9.7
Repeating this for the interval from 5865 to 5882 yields 11.3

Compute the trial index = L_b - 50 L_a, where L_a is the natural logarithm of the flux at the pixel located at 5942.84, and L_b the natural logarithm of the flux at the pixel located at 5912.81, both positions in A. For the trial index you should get -106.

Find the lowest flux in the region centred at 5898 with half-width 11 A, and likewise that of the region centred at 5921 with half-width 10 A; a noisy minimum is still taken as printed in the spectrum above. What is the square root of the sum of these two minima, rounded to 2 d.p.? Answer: 3.90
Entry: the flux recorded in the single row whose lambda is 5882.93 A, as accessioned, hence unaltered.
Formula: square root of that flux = 3.49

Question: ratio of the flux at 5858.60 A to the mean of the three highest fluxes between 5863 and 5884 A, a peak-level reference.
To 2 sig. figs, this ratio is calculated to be 0.79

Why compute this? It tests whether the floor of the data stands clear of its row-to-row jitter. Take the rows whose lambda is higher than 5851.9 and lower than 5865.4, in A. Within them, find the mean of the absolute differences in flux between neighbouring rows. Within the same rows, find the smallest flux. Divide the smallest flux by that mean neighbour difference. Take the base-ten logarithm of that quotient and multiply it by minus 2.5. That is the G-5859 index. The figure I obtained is -2.7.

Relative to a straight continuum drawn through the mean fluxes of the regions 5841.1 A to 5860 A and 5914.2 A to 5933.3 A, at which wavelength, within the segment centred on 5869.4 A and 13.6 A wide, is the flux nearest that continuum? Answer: 5866.70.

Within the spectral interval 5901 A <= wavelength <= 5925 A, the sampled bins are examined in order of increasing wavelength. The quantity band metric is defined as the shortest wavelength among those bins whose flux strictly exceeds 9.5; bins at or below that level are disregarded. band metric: 5907.37 A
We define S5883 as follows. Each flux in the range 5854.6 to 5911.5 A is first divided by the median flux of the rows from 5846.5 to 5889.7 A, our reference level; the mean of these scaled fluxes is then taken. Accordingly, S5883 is 0.977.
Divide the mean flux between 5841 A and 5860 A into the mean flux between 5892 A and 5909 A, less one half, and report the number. 0.403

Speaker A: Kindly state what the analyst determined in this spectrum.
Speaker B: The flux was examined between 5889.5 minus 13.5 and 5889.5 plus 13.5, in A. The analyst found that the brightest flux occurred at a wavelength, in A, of 5882.93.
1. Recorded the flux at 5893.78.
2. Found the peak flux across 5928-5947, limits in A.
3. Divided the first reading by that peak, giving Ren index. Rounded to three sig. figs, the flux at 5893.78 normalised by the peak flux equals 0.919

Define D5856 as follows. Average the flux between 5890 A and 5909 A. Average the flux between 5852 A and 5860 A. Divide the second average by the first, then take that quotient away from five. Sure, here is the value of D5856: 3.91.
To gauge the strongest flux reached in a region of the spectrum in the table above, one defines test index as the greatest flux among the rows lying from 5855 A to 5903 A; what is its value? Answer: 12.16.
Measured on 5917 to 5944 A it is 12.06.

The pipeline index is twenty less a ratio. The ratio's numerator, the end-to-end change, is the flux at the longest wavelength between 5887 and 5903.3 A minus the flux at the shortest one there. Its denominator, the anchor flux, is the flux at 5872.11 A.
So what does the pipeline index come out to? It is 20.2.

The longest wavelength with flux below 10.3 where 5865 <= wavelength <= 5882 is 5877.52 A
